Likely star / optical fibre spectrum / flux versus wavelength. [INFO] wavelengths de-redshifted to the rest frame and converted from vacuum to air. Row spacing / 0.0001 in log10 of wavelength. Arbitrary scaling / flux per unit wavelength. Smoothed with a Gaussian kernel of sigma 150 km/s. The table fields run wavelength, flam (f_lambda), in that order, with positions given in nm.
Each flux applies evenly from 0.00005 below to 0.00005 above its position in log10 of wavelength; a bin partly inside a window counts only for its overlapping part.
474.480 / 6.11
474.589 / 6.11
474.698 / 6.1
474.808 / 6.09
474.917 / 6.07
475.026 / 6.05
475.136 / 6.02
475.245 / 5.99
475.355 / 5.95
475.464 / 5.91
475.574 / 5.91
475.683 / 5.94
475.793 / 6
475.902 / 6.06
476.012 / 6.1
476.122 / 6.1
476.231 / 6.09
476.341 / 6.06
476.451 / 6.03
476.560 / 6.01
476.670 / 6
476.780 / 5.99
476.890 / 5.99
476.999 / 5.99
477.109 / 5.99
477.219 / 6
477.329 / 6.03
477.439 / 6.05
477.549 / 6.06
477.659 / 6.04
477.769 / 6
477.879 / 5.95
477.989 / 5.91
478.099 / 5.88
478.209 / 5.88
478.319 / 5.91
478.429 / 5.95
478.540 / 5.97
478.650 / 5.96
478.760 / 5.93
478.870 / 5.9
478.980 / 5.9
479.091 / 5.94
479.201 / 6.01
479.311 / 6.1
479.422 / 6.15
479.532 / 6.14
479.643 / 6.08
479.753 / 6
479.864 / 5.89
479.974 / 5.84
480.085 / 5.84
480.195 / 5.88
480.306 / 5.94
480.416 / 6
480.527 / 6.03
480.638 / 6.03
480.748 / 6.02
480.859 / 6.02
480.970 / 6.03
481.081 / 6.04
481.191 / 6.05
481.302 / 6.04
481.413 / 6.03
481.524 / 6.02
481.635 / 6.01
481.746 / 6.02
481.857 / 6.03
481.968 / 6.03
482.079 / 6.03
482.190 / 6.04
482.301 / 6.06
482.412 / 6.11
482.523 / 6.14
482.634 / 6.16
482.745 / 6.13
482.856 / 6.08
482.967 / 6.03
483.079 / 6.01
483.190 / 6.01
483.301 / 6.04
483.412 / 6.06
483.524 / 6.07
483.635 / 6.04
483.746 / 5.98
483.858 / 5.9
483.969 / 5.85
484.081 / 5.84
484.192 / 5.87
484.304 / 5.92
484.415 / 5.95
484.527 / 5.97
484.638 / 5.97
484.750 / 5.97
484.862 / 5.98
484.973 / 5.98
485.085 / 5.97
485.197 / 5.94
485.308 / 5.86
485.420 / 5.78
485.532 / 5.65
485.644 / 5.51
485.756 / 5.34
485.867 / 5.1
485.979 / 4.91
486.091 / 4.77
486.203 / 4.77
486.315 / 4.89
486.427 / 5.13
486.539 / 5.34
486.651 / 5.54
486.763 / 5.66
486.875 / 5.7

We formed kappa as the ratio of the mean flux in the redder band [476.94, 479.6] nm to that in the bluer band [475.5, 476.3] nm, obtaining 0.99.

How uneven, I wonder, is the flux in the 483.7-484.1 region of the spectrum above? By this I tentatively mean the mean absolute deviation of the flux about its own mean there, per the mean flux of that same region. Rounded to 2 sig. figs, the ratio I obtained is 0.0081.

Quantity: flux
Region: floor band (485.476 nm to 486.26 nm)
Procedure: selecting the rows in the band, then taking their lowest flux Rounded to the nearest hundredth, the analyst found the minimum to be 4.77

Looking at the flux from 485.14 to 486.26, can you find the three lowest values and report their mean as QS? 4.82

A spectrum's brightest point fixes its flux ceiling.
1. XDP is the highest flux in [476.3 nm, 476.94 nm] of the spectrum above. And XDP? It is 6.06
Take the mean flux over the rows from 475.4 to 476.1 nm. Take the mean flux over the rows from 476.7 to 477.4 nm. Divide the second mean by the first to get 1.002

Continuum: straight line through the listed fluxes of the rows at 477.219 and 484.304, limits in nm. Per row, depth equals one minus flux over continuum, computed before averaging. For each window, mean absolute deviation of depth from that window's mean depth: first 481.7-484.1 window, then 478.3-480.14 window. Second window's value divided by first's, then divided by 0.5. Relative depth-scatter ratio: 2.90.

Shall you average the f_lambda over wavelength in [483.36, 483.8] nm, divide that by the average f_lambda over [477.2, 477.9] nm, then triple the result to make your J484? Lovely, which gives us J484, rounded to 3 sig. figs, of 3.01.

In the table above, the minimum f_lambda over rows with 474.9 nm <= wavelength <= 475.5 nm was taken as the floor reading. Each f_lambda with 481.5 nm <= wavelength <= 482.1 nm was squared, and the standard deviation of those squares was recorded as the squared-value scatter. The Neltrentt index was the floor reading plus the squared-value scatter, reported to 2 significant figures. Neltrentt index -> 6.0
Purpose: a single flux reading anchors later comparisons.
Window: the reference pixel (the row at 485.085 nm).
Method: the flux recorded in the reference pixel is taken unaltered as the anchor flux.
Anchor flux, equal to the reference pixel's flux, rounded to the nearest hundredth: 5.97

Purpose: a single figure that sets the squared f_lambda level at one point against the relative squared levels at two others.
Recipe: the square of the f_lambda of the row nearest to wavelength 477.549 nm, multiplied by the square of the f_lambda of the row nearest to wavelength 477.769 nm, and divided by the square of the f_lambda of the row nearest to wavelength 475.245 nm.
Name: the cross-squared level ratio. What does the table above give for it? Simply 36.8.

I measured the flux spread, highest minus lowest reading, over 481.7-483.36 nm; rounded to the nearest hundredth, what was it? 0.15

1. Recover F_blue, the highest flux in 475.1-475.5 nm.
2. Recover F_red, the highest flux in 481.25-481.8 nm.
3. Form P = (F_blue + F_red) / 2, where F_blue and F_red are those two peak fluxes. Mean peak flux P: 6.03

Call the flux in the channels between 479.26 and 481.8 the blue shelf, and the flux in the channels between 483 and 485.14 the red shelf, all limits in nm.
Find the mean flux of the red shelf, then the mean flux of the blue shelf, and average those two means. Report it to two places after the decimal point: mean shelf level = 5.99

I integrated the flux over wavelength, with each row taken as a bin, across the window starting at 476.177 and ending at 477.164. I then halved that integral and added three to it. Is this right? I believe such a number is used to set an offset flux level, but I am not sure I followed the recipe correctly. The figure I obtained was 6.0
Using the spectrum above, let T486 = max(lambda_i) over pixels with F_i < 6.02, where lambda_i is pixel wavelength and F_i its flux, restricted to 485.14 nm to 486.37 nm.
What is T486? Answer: 486.315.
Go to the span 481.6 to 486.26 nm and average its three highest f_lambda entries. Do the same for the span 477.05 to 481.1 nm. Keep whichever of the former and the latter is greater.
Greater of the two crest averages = 6.14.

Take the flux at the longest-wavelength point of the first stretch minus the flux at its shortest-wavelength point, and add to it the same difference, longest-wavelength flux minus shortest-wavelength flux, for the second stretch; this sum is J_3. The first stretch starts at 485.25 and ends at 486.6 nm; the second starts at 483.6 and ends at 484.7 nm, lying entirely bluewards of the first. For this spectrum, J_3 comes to -0.59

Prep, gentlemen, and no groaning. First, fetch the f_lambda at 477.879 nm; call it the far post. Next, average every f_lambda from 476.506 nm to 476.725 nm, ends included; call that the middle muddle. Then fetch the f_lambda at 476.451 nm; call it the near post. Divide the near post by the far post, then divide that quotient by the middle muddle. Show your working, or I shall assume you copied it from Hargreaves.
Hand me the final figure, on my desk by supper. 0.17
